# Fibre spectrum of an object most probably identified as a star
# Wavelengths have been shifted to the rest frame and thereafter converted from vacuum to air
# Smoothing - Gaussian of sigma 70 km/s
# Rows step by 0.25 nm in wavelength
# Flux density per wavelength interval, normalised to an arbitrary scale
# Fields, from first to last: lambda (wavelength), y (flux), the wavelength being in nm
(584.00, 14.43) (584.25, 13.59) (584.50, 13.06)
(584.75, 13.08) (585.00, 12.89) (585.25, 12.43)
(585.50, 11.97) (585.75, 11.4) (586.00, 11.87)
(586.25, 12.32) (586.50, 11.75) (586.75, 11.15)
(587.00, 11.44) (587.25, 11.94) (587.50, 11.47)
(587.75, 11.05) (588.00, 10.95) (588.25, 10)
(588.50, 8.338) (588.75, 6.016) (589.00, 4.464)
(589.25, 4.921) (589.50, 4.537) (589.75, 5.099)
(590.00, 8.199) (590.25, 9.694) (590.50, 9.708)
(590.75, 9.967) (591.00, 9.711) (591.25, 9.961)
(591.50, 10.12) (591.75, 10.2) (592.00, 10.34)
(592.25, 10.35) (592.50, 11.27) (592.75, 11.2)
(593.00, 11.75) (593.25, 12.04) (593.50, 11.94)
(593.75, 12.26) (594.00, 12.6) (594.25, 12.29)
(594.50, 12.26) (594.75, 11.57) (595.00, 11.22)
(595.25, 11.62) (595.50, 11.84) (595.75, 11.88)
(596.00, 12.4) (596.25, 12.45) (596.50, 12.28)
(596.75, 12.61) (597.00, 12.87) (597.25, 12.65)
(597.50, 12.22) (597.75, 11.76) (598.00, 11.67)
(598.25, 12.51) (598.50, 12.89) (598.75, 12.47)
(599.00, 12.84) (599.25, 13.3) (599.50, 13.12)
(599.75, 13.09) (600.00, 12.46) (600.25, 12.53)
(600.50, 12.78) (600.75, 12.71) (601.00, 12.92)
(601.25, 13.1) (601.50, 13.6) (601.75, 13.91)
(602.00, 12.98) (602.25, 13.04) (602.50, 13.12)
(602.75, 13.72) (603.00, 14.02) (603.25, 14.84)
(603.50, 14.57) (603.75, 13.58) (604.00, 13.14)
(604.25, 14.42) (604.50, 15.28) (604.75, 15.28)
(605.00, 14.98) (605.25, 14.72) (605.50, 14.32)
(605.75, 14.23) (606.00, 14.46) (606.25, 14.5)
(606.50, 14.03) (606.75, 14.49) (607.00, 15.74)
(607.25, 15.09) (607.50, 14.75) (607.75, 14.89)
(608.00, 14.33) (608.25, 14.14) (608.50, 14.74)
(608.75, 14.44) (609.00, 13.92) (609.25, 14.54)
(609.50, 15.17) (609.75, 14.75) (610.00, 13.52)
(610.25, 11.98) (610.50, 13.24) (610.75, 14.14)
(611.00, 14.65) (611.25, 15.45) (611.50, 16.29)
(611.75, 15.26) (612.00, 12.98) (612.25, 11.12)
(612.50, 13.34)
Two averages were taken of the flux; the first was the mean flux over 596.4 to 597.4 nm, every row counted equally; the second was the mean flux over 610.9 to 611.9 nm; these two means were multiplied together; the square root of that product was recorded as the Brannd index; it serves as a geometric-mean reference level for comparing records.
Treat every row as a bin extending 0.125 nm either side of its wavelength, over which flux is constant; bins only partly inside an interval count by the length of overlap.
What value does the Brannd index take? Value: 13.9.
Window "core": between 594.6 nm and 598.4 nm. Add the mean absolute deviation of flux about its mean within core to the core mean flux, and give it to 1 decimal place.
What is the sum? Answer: 12.5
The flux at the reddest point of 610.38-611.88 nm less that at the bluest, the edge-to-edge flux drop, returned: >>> 2.0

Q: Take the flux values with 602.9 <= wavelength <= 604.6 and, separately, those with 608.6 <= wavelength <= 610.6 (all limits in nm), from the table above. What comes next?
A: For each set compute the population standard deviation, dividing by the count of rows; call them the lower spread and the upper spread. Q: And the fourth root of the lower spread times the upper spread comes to 0.90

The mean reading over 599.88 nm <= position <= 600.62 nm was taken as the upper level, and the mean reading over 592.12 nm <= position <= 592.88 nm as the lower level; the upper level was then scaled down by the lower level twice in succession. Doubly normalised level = 0.105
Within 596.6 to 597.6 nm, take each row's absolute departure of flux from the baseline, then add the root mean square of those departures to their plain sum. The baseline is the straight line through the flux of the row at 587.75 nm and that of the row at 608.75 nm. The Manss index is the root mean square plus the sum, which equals 1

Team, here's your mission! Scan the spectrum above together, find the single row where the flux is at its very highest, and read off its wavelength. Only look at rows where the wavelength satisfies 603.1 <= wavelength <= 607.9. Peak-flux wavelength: 607.00 nm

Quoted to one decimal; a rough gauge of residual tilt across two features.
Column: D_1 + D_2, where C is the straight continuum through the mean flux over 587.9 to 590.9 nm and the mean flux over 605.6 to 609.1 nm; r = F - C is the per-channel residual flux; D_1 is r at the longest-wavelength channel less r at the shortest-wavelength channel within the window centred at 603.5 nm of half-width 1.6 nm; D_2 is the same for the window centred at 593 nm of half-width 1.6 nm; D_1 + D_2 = 1.8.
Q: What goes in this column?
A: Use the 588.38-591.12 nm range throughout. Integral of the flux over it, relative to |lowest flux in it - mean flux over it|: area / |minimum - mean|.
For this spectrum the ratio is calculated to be 7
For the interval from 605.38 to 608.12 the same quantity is 68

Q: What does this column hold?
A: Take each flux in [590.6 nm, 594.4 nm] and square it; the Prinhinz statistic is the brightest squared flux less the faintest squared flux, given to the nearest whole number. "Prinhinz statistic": 64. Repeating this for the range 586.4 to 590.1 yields 123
